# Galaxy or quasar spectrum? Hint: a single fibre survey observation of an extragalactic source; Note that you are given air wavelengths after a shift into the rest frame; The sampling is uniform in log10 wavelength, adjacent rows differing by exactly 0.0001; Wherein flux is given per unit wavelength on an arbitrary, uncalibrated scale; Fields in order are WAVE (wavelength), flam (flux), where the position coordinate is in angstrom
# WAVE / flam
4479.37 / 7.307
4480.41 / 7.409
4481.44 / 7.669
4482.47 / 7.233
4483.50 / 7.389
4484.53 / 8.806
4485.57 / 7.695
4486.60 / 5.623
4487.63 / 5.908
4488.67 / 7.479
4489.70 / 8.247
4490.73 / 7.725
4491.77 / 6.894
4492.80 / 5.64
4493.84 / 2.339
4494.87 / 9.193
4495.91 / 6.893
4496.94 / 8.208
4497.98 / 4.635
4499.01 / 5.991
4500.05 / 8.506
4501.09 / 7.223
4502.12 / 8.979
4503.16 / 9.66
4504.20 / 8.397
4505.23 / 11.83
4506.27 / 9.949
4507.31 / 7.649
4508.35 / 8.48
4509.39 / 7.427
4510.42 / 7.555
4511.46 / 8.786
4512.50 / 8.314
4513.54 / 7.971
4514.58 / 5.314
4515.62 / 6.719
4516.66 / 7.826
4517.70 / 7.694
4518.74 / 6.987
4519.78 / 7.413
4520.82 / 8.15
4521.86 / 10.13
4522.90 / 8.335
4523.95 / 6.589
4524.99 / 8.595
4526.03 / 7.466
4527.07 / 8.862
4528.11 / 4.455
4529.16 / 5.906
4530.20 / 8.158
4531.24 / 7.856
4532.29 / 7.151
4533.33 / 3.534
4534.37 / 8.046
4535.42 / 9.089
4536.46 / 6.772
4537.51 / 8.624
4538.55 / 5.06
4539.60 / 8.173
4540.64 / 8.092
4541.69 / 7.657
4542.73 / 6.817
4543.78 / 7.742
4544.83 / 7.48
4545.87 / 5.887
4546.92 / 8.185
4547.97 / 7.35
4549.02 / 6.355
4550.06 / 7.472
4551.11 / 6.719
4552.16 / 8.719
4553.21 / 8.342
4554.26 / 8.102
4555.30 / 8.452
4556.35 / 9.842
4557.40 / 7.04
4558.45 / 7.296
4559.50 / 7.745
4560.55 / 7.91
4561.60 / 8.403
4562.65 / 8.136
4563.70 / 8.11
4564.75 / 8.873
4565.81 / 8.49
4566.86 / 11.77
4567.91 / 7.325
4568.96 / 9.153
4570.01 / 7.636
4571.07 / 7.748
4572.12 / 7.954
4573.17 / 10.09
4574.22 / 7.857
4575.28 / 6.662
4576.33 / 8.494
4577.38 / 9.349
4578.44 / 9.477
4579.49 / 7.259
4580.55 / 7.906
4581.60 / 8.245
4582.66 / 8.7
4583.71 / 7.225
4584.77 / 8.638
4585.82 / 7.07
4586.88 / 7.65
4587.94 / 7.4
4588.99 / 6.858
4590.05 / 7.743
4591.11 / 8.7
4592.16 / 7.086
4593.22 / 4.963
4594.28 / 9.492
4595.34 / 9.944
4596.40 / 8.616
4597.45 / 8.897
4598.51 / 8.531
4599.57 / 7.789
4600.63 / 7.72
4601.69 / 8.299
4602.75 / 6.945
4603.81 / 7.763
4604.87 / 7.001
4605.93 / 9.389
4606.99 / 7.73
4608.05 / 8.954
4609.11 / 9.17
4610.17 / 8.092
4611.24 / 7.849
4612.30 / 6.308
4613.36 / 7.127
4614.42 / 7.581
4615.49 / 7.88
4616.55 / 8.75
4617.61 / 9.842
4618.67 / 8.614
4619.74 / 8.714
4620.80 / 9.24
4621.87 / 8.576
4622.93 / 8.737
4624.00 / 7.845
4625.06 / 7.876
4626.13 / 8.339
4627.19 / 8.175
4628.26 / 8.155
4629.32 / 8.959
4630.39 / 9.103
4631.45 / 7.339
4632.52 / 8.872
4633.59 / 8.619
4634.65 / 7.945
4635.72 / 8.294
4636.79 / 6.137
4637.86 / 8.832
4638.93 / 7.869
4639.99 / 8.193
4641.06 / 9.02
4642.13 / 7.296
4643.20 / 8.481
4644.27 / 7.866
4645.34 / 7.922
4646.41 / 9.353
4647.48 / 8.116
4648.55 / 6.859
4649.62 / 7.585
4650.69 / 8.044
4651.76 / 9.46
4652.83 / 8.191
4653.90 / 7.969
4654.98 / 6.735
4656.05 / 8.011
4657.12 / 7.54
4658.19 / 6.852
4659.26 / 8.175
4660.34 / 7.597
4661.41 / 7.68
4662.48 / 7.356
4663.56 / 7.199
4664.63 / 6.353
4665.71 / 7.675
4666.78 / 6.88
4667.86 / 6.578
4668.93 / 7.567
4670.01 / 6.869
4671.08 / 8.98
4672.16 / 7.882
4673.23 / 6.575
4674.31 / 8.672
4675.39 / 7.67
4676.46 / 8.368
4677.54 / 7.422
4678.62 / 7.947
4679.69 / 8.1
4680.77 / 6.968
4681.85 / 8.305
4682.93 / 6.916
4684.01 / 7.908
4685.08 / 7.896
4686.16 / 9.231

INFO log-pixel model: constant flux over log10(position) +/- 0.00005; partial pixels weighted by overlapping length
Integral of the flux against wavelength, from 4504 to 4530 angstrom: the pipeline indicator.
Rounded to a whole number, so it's 205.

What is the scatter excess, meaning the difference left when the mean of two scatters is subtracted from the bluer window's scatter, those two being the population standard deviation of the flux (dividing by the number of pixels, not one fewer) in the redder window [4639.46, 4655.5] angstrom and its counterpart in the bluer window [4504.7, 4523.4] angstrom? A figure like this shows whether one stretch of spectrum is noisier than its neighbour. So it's 0.31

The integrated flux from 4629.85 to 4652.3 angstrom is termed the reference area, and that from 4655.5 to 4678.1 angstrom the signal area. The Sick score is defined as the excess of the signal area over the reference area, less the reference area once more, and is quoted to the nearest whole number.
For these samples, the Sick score -196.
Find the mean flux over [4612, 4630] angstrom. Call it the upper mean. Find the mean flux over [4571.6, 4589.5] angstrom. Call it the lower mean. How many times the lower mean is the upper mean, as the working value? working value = 1.03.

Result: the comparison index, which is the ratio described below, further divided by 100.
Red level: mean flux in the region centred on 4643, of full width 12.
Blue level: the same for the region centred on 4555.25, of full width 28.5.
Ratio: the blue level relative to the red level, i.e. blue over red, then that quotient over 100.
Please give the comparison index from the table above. 0.0098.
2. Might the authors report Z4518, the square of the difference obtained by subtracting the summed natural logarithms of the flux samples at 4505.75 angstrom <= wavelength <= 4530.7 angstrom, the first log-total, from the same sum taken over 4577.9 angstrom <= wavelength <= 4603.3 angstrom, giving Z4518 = 1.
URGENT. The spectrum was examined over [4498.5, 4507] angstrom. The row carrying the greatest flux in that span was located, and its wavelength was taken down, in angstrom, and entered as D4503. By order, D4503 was 4505.23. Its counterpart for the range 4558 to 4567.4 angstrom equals 4566.86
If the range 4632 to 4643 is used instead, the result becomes 4641.06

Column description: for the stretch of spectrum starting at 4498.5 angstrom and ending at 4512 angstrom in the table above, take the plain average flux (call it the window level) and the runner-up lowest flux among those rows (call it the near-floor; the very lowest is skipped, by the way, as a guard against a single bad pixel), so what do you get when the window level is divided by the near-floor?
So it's 1.18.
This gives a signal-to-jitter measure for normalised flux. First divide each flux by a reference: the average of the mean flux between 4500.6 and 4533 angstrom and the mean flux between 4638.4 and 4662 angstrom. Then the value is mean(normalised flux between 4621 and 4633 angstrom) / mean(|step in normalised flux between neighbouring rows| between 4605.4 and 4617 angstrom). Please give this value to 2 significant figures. 10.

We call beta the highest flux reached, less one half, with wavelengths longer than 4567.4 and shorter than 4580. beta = 9.6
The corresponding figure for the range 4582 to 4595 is 9.0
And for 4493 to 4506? 11.3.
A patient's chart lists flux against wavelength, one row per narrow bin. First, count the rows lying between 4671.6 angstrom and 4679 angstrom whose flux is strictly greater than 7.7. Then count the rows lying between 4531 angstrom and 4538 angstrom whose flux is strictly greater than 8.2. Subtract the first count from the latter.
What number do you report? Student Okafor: -2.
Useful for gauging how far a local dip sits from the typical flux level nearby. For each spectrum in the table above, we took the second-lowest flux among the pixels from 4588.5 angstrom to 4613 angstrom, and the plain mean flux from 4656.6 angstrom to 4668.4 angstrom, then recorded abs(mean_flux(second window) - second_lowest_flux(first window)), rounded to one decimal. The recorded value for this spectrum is 1.0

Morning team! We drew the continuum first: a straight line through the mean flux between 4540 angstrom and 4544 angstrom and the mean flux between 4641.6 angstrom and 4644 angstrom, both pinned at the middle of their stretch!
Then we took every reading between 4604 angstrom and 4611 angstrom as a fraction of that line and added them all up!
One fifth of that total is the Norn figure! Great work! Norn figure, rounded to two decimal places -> 1.29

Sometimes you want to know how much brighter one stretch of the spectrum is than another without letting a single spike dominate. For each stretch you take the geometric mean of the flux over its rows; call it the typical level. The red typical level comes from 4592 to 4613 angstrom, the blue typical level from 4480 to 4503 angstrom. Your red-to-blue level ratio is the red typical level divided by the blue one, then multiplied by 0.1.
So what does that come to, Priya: 0.116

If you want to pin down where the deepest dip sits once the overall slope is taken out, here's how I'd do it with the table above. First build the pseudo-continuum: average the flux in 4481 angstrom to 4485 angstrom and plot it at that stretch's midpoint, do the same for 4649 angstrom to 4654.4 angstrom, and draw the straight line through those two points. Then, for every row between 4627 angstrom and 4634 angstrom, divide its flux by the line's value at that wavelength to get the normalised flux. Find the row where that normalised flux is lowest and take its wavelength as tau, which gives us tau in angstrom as 4631.45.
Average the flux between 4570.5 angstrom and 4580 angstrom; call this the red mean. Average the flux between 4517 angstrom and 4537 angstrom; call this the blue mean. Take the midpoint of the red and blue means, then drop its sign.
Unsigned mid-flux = 7.9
